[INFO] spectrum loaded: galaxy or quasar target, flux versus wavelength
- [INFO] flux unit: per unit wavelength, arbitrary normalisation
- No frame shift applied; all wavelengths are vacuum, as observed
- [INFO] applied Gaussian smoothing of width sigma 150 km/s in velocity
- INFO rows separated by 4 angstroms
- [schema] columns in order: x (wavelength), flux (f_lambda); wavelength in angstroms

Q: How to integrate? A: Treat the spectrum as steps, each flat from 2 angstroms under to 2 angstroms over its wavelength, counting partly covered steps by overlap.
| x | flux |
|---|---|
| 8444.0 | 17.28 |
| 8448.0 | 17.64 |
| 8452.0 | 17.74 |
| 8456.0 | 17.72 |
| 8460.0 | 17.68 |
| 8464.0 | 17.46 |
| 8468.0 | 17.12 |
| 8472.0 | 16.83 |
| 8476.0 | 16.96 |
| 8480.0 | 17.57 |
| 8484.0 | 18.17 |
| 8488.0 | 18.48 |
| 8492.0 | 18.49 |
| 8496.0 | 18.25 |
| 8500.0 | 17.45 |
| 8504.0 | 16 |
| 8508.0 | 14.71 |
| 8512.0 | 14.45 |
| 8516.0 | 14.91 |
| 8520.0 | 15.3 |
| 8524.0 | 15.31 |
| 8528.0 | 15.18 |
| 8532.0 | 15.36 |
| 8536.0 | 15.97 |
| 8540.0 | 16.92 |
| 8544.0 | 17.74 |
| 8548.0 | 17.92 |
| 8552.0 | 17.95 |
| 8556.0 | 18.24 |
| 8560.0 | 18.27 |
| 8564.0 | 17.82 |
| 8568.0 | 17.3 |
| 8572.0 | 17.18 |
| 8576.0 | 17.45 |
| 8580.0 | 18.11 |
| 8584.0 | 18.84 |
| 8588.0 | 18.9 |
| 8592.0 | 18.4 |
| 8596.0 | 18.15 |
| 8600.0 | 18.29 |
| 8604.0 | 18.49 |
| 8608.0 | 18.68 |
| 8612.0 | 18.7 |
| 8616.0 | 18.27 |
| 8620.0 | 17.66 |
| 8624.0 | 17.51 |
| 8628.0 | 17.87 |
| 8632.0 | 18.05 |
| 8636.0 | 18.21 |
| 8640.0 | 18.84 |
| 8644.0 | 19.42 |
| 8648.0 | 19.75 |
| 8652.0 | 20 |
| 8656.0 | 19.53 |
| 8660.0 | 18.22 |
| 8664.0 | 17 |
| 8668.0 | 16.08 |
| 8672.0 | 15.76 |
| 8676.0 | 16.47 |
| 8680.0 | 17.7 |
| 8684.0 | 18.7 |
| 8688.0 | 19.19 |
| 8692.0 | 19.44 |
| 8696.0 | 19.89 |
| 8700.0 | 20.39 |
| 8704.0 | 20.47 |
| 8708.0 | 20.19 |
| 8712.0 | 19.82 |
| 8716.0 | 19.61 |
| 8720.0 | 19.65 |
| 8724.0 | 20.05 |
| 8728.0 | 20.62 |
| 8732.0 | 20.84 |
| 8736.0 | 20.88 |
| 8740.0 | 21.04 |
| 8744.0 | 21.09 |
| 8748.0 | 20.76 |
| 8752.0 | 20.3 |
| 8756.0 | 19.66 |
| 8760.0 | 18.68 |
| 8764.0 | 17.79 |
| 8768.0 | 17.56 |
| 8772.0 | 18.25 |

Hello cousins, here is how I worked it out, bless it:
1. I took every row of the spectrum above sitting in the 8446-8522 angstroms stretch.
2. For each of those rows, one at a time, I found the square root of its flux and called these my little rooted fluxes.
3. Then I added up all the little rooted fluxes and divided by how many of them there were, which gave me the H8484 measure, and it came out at 4.12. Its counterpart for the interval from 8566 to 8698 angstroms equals 4.27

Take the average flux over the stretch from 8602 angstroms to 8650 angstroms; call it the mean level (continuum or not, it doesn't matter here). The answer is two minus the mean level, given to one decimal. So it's -16.5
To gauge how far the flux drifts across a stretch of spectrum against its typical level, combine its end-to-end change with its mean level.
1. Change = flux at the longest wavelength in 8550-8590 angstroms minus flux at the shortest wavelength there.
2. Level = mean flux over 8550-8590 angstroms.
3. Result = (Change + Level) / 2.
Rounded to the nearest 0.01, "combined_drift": 9.48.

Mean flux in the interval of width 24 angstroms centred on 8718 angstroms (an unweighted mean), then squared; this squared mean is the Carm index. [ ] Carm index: 400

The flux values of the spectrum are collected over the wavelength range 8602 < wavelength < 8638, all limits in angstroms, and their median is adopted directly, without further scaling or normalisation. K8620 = 18.2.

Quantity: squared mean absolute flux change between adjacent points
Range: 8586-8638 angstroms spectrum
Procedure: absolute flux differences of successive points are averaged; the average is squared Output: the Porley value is 0.07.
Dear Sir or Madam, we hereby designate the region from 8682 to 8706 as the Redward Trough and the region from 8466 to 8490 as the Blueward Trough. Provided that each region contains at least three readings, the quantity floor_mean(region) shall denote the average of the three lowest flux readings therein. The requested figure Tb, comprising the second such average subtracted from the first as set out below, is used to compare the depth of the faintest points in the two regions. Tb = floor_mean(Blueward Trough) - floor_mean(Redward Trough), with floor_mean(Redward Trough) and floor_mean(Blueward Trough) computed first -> -2.1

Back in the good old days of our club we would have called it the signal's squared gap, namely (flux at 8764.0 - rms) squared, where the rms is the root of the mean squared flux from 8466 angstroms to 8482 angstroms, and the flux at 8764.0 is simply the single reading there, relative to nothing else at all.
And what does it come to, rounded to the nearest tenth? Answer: 0.4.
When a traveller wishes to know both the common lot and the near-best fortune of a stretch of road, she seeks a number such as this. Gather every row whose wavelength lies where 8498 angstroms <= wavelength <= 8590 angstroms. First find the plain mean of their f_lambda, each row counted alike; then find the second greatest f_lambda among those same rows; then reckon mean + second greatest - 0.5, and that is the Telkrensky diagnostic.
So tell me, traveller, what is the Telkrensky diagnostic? 35.2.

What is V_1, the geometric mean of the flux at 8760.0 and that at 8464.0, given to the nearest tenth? 18.1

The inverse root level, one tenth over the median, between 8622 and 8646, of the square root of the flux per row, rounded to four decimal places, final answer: 0.0235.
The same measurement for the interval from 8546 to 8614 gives 0.0234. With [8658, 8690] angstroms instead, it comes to 0.0240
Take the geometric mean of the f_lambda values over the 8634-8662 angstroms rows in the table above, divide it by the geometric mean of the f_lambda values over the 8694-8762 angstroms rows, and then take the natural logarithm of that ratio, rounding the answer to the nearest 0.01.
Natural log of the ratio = -0.06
